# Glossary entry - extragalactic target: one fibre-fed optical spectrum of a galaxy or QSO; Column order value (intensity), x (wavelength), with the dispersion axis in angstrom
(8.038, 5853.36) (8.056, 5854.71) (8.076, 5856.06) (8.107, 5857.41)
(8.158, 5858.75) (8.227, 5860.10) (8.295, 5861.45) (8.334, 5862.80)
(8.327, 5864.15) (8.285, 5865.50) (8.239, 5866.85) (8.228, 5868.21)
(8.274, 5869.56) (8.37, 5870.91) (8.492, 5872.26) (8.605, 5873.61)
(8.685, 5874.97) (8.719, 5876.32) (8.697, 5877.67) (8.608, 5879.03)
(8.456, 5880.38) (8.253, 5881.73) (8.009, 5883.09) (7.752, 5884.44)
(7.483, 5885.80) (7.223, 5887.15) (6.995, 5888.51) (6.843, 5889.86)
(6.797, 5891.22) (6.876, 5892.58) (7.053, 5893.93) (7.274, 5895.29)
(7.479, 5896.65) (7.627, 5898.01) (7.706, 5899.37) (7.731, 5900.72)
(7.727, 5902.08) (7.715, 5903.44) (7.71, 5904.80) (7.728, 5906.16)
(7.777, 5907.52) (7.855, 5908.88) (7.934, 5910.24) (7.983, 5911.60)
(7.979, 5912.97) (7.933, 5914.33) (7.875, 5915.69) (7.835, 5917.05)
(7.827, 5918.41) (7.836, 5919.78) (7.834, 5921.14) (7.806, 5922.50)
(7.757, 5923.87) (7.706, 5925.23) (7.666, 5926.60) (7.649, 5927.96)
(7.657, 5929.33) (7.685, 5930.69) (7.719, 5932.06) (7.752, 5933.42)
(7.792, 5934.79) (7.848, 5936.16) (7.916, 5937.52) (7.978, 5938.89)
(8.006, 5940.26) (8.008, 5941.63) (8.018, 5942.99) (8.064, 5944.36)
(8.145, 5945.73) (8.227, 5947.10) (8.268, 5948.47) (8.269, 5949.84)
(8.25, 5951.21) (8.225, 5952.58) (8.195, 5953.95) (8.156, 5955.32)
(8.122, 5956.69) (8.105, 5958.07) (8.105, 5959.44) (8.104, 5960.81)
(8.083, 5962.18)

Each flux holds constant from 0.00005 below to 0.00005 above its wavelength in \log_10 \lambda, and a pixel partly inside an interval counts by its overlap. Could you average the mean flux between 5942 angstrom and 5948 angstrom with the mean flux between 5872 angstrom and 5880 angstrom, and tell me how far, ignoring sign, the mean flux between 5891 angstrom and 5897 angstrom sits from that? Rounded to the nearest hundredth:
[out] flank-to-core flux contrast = 1.28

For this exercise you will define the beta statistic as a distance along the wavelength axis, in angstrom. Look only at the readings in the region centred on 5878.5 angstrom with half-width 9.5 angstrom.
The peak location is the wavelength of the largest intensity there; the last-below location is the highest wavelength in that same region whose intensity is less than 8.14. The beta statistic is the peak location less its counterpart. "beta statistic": -10.8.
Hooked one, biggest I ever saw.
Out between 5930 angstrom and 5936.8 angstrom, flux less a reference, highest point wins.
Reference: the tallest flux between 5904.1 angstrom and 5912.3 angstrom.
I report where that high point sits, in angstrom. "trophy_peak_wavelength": 5936.16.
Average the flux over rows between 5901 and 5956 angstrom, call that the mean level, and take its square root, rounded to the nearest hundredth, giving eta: 2.81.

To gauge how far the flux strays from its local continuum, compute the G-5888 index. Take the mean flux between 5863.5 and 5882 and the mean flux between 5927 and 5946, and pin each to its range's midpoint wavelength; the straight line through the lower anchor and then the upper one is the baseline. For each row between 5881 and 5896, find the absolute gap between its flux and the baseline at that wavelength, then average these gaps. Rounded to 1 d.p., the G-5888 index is 1.0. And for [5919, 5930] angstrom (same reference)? 0.2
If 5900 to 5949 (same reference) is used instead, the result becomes 0.2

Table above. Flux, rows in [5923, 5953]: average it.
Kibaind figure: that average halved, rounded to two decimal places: 3.97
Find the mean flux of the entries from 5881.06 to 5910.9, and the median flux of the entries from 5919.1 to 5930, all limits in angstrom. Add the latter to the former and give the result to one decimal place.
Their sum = 15.3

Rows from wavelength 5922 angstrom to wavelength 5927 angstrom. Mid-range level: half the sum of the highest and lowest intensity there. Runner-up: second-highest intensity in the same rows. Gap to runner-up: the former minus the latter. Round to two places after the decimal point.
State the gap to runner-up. -0.02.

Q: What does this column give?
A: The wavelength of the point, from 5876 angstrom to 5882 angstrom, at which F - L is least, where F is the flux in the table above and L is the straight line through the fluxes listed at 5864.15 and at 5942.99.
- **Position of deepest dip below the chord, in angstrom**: 5881.73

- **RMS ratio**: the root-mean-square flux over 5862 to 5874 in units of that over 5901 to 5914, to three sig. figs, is 1.07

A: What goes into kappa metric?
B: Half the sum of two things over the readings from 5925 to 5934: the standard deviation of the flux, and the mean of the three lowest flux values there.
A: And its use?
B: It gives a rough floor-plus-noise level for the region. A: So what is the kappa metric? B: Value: 3.8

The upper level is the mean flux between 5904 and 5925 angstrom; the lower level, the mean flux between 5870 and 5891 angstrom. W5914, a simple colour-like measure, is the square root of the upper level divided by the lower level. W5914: 0.99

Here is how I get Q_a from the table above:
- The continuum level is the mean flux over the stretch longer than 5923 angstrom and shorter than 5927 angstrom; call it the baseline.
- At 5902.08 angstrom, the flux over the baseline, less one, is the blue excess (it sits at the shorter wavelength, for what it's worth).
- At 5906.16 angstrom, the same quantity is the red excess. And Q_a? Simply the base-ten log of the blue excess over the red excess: 0.0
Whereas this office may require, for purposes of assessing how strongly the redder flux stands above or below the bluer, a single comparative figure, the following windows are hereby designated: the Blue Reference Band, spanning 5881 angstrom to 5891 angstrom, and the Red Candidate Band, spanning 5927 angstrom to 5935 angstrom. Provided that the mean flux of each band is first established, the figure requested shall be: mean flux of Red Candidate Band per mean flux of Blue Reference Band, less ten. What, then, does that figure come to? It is -8.97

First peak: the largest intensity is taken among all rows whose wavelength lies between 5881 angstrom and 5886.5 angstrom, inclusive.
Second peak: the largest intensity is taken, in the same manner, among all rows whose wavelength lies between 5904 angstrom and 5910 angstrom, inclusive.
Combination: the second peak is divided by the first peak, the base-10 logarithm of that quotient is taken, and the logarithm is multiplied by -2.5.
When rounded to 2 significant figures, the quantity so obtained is 0.054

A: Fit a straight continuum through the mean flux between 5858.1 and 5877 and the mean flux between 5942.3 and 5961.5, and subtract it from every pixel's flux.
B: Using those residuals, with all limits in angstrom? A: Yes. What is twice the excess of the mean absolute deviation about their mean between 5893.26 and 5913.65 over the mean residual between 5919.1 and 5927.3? 1.30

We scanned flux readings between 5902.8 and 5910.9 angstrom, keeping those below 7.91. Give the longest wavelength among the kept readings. 5908.88 angstrom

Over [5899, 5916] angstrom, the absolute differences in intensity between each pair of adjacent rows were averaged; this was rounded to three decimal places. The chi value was 0.036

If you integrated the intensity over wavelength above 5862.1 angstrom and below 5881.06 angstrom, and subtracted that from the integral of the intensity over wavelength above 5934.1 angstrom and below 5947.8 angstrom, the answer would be -51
